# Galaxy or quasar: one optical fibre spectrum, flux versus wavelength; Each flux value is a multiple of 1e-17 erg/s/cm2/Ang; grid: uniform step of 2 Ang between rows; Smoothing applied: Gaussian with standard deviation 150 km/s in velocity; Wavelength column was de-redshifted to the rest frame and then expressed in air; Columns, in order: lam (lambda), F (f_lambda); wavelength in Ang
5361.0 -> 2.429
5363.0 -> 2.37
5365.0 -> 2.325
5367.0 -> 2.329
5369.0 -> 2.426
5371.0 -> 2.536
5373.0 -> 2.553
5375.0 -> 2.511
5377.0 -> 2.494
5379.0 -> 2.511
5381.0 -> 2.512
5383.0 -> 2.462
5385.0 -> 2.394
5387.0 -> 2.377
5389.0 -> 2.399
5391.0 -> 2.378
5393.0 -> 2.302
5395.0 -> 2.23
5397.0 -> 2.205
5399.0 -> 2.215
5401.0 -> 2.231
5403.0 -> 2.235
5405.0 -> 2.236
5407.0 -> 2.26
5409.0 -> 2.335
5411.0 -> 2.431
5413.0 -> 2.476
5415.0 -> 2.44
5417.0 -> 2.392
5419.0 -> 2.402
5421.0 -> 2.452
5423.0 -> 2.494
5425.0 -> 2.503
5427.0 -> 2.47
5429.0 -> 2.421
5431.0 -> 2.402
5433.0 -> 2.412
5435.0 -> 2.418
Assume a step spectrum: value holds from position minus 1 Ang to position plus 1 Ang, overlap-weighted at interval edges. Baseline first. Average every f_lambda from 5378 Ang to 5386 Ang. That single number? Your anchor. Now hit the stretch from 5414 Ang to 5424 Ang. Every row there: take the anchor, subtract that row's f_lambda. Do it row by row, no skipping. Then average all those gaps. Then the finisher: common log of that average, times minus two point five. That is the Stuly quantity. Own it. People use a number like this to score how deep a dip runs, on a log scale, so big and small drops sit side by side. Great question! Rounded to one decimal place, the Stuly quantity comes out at 3.7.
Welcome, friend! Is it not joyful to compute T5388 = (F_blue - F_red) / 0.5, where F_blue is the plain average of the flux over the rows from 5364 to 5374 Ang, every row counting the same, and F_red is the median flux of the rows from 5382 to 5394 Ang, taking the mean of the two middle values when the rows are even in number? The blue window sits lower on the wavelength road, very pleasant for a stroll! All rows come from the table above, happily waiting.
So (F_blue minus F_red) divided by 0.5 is 0.1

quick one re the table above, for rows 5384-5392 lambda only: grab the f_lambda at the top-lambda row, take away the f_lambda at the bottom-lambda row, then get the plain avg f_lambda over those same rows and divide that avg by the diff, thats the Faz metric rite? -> -149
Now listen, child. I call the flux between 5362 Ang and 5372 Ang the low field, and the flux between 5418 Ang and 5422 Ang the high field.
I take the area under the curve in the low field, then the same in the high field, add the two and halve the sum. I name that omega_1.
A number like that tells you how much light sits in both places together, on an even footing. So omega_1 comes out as 16.8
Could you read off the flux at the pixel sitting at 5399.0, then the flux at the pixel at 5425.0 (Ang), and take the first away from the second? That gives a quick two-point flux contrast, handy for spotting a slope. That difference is 0.29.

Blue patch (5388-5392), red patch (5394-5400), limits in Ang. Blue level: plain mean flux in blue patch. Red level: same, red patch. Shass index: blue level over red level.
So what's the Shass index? 1.08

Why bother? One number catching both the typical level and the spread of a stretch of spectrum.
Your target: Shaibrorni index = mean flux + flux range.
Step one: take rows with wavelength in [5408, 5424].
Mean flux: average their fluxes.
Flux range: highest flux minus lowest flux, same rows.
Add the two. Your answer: 2.59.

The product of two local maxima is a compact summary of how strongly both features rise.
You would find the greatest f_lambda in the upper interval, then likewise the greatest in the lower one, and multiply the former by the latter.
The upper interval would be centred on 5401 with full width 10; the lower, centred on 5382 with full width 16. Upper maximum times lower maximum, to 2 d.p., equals 5.62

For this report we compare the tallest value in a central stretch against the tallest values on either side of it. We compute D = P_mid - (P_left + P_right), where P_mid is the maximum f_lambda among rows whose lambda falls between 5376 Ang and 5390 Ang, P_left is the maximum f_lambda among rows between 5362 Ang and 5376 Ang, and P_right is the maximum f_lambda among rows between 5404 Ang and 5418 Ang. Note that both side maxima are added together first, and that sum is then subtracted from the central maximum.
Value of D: -2.52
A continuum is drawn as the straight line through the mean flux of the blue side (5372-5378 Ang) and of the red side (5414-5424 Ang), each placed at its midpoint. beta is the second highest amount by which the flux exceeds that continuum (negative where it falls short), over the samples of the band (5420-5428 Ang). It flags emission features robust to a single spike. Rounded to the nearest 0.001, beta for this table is 0.066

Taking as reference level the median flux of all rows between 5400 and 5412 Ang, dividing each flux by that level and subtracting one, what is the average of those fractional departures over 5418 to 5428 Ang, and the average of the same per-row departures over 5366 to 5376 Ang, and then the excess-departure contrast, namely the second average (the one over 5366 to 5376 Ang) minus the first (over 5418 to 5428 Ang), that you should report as 0.00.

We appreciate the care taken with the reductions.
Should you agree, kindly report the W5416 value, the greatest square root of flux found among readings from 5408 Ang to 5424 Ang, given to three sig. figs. 1.58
